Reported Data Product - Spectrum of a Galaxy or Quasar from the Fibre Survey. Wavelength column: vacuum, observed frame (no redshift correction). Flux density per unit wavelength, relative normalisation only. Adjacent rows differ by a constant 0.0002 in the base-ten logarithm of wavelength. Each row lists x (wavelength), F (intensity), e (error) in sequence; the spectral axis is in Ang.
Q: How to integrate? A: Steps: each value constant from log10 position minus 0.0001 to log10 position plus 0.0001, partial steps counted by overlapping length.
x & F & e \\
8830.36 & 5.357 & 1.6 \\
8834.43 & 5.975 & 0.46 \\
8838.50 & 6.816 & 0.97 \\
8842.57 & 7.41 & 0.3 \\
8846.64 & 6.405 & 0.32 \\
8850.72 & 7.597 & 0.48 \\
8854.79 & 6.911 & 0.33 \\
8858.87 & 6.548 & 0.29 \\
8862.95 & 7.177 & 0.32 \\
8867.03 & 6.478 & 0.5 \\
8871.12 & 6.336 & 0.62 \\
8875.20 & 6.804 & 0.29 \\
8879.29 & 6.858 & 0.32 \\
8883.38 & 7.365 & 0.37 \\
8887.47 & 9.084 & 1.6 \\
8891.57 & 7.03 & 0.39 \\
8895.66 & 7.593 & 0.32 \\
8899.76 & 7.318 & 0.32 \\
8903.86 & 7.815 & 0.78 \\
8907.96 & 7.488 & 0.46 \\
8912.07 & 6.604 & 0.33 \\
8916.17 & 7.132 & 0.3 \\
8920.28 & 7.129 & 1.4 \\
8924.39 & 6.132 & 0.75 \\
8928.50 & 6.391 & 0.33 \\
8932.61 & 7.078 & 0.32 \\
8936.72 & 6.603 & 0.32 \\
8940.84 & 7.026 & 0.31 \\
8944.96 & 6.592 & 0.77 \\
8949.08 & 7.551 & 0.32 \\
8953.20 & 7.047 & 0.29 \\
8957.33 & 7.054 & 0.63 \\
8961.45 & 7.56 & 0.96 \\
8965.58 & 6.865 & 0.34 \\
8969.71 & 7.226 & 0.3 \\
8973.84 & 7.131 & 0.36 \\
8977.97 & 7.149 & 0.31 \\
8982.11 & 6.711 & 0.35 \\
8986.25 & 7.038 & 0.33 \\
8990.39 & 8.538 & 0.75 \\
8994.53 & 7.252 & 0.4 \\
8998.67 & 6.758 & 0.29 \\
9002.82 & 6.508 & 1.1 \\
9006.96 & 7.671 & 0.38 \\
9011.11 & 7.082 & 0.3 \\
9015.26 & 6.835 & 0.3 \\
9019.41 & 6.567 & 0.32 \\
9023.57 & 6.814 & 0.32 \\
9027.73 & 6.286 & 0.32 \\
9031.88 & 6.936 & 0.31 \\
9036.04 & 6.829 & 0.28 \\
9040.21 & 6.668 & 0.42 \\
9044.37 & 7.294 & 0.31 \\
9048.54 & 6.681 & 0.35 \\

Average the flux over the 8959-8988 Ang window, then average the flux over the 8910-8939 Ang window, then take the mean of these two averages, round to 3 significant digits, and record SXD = 6.91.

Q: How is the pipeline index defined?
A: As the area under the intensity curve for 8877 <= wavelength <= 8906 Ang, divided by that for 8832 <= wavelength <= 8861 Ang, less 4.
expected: -2.88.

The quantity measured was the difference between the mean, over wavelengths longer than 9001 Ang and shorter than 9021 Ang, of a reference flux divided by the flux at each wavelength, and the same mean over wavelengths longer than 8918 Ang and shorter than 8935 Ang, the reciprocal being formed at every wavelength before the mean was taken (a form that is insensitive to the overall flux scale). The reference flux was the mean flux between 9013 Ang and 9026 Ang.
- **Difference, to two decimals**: -0.04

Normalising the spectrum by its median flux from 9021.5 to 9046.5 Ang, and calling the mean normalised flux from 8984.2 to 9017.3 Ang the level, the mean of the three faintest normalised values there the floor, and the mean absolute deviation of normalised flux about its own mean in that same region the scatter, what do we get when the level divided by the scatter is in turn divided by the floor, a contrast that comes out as 16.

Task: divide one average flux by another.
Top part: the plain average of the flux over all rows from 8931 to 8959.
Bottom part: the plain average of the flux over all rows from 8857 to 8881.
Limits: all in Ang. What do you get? 1.04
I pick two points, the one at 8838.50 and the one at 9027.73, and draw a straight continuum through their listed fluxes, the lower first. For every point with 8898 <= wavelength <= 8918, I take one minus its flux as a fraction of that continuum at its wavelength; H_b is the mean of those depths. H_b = -0.098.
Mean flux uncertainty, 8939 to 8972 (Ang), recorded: 0.490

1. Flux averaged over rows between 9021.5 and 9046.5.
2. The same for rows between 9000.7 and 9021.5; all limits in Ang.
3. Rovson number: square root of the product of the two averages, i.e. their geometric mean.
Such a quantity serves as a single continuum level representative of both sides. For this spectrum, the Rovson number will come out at 6.87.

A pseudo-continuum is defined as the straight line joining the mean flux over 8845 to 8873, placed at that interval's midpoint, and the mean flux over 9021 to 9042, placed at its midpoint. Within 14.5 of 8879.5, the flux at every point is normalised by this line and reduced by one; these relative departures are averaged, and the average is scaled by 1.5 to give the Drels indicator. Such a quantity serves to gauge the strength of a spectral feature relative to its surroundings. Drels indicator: 0.08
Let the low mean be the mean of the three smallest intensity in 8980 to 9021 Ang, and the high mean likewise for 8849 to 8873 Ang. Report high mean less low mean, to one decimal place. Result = -0.1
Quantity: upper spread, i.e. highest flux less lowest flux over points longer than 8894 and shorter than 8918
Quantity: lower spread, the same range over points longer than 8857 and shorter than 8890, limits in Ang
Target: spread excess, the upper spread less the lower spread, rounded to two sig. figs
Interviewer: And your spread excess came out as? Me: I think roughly -1.5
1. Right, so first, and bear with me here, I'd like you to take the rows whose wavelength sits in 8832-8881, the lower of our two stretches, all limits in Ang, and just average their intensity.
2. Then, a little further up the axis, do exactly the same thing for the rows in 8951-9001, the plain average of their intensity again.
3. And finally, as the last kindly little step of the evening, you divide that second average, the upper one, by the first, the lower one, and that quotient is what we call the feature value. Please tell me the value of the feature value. 1.06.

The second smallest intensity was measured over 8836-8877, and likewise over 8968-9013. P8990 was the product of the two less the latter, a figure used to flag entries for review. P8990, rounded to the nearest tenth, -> 36.3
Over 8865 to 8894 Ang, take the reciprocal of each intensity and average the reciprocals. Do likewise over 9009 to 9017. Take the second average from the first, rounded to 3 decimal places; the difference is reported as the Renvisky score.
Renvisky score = -0.002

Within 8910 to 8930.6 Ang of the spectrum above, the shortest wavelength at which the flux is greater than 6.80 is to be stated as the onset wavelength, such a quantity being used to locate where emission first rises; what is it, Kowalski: 8916.17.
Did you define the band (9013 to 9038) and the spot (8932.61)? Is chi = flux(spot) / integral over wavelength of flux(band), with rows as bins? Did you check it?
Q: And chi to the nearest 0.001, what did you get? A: 0.042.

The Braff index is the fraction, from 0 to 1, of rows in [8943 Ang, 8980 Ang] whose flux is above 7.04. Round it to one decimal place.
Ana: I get 0.8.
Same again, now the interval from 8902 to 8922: 0.8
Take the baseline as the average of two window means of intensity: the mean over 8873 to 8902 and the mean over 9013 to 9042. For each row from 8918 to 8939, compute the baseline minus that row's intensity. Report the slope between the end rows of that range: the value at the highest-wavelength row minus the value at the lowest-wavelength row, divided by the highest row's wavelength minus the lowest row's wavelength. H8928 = 0.03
